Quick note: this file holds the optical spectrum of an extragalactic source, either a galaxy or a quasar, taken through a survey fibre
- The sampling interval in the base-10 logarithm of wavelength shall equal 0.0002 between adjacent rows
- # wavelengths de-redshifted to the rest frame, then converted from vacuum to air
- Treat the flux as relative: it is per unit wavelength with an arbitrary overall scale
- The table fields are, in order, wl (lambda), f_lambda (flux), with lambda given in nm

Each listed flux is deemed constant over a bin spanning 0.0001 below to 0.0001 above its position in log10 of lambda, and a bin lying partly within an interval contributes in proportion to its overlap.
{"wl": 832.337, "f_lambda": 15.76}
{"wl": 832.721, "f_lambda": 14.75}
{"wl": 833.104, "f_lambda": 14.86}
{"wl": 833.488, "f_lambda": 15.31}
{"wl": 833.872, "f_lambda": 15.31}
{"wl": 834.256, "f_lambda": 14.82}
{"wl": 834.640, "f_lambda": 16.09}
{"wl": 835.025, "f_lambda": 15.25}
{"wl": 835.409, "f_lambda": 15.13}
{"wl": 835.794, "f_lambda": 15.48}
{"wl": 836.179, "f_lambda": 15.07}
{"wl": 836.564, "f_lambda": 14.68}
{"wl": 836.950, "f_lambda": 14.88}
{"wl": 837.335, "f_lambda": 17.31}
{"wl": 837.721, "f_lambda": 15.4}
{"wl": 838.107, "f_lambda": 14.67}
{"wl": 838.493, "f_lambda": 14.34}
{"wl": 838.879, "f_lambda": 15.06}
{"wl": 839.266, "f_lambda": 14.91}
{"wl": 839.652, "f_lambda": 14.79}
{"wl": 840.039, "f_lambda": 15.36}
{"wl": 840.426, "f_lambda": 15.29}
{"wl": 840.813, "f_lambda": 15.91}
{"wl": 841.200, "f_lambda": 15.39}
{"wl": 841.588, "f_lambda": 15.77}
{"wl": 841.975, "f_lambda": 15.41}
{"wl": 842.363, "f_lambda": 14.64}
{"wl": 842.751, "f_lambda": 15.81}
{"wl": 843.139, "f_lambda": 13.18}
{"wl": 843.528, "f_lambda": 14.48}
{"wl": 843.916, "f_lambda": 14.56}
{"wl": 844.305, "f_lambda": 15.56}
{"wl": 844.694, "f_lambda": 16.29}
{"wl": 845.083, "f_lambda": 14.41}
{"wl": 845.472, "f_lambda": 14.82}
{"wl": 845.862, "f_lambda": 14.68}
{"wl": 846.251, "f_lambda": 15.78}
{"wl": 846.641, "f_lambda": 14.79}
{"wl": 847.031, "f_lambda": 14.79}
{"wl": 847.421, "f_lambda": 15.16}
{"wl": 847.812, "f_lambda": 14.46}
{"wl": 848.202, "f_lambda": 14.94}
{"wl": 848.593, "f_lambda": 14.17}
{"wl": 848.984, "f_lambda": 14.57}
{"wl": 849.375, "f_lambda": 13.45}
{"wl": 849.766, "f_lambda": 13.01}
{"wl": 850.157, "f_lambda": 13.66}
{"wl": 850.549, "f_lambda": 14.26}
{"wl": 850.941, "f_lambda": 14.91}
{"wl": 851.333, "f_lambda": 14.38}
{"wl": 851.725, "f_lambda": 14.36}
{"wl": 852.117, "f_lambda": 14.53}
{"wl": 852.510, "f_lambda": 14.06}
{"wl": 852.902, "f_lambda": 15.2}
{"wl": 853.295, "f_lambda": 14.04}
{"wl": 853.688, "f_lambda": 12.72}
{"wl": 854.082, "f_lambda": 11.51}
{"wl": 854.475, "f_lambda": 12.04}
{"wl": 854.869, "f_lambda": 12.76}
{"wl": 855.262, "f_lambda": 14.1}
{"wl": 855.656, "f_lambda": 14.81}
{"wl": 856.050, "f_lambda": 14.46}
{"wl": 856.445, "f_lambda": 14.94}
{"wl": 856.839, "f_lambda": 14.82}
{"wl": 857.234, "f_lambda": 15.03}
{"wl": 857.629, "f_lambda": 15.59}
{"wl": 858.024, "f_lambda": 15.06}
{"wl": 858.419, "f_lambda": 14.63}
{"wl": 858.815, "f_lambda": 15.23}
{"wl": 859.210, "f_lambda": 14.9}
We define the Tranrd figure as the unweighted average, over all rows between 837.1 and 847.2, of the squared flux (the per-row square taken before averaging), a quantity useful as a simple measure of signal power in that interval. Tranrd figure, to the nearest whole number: 230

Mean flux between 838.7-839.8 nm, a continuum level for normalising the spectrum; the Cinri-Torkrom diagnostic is 14.9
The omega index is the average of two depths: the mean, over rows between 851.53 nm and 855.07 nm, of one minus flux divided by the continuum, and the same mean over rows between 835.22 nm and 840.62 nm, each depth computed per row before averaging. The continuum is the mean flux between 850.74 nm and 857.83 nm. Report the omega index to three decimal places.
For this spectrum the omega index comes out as -0.014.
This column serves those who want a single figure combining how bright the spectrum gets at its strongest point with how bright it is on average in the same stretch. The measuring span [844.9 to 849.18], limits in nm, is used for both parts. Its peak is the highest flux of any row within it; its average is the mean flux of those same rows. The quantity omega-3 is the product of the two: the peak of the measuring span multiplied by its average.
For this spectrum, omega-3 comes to 233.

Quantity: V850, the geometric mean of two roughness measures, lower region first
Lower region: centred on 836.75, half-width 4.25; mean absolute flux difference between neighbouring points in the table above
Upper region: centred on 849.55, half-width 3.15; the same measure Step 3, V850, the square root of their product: 0.54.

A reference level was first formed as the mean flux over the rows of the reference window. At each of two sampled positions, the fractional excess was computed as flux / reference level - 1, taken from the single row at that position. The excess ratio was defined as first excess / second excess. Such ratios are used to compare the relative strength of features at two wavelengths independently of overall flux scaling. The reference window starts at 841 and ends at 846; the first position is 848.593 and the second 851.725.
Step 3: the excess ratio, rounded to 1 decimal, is 1.3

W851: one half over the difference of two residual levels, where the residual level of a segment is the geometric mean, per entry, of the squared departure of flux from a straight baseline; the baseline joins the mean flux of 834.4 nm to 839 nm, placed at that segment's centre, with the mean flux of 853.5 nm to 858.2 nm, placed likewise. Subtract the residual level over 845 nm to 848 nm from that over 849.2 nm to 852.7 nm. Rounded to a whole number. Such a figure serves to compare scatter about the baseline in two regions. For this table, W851 9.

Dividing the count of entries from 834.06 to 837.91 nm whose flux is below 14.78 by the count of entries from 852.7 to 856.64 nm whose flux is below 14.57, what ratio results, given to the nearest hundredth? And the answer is 0.14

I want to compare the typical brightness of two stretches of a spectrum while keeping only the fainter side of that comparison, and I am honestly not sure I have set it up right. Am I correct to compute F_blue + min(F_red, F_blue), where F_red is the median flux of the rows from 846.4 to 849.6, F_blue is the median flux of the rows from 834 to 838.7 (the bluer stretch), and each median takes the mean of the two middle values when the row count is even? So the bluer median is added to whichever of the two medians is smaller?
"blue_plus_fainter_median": 29.8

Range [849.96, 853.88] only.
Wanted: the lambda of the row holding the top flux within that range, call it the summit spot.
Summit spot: 852.902 nm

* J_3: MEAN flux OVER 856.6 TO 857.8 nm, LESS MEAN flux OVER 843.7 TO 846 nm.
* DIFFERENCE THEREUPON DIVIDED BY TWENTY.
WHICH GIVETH 0.00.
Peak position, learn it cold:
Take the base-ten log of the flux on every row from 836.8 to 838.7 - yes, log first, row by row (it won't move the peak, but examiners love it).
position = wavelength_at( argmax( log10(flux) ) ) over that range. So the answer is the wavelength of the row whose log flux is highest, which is 837.335 nm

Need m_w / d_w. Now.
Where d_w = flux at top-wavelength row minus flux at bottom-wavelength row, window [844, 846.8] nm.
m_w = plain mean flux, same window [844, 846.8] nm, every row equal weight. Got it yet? -20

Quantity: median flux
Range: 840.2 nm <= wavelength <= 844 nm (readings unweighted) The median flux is 15.3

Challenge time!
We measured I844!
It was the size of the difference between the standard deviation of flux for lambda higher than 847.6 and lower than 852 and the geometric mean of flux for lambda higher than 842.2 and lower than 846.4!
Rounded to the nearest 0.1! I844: 14.3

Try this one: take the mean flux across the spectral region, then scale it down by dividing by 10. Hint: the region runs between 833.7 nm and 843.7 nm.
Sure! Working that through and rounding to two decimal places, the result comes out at 1.52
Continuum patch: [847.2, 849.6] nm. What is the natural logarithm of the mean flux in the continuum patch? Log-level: 2.67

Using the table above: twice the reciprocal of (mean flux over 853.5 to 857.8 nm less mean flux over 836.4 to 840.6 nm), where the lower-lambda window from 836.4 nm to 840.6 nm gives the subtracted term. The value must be -1.6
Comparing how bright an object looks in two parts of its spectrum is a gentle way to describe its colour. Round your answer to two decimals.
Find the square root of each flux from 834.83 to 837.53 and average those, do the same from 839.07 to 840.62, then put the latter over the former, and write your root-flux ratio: 0.99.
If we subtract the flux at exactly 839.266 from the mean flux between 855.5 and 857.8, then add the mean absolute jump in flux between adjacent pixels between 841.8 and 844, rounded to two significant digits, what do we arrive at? 1.2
